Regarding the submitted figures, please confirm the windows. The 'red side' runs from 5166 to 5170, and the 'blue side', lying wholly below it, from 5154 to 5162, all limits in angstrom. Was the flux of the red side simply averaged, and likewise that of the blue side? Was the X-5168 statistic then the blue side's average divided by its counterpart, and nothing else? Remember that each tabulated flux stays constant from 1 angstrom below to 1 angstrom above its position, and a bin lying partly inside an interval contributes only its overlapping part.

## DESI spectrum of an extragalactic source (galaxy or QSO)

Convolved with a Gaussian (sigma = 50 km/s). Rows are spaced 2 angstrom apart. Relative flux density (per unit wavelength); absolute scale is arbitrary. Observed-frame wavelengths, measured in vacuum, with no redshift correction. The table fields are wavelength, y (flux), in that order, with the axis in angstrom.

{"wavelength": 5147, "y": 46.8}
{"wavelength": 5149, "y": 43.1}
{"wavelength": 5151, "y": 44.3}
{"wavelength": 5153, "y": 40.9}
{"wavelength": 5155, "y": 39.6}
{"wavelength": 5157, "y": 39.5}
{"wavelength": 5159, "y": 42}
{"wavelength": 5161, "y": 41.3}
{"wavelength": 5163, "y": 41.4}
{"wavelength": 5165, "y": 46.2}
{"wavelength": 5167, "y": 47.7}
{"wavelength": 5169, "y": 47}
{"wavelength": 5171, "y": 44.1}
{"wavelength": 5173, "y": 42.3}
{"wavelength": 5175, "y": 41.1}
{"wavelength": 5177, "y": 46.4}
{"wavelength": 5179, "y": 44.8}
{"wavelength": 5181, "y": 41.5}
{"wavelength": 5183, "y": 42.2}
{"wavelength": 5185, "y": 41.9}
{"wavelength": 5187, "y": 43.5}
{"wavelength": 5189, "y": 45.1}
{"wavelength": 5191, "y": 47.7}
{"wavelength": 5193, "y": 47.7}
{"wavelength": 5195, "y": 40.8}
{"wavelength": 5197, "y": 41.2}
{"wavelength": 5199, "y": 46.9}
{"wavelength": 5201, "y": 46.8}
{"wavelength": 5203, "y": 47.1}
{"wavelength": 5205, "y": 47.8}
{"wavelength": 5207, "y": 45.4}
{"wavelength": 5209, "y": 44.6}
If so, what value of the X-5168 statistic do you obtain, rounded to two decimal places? 0.86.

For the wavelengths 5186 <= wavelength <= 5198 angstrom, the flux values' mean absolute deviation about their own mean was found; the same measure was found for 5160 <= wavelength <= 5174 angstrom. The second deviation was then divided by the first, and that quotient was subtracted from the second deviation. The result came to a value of 1.4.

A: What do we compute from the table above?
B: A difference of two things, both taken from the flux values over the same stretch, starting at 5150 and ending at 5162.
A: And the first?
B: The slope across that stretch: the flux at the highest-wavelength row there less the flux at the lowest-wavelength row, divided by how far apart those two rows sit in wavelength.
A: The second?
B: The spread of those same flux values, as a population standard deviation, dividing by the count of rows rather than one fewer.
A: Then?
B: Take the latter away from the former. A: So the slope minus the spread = -1.9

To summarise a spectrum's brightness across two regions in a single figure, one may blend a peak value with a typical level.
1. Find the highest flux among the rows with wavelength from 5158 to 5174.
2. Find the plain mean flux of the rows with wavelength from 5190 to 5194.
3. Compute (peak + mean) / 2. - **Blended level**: 47.7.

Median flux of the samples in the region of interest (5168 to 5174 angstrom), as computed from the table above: 44.1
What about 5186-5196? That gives 45.1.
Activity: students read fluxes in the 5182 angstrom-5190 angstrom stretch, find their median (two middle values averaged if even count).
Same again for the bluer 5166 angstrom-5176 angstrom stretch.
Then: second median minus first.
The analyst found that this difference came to 1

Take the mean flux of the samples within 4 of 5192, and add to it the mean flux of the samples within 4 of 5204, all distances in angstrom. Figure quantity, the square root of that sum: 9.60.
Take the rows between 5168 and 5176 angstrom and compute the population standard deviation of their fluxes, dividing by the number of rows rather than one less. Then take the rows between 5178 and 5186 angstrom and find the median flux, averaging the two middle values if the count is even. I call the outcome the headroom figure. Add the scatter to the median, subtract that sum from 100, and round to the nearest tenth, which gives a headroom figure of 55.7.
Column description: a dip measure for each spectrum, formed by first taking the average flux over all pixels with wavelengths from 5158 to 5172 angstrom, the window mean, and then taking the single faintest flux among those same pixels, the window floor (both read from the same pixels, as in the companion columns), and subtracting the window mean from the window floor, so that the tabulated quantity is -2.9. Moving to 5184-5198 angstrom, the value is -3.2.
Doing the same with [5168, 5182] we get -2.8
